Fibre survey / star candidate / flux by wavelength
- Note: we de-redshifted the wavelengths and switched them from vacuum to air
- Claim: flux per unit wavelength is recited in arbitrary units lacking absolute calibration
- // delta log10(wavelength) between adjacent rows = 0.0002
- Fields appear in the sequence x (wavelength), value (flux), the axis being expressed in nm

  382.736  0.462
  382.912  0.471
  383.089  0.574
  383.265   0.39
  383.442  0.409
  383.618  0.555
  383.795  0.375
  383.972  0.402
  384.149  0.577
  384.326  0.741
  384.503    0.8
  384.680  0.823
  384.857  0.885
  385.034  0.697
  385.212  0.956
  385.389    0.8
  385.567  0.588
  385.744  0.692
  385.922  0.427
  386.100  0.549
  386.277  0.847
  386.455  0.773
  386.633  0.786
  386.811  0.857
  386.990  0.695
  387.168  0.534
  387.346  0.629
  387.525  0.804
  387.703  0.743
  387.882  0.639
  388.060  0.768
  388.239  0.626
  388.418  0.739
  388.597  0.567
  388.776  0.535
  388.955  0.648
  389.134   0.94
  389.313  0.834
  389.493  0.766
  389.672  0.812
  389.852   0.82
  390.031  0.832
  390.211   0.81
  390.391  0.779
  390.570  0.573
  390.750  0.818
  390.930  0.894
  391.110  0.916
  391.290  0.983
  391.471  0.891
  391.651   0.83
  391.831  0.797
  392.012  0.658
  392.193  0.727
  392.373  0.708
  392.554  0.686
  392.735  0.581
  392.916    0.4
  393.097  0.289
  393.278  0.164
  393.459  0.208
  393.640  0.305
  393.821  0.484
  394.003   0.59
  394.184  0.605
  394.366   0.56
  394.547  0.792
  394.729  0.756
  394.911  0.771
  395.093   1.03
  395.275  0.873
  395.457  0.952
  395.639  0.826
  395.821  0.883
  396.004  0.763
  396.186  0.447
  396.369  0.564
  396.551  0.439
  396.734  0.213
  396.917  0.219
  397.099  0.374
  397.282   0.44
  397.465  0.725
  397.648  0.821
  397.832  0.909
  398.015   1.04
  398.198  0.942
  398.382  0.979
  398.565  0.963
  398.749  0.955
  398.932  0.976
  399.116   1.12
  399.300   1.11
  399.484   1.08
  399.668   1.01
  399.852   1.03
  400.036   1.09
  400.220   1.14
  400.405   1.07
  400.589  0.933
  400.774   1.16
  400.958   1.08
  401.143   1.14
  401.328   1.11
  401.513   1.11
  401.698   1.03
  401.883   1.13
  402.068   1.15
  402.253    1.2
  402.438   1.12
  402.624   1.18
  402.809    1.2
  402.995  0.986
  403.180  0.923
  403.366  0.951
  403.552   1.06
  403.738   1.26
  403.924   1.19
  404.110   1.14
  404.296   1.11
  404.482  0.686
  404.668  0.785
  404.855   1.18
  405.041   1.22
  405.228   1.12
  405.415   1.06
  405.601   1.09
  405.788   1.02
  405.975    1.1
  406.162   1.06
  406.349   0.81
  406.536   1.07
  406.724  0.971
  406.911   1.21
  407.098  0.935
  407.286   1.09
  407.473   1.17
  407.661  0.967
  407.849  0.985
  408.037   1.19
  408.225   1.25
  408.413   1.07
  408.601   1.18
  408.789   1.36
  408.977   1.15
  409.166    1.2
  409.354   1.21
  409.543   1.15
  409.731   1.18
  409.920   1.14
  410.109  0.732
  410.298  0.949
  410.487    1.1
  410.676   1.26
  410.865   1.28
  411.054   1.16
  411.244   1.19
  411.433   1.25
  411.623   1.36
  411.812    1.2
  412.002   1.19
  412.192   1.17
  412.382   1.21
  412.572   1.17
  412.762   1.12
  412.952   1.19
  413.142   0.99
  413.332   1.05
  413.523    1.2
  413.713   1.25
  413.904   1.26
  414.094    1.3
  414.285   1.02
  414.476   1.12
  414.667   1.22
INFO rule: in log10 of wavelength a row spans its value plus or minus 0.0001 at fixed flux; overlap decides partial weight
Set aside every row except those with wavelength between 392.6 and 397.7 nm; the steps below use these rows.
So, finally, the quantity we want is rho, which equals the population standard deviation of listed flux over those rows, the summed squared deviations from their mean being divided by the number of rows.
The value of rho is 0.245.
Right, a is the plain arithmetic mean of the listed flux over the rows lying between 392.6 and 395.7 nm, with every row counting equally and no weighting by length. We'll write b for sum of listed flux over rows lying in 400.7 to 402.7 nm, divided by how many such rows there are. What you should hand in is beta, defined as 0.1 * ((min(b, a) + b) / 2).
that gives 0.086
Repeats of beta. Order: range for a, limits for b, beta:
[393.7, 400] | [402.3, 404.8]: 0.091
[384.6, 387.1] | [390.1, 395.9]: 0.069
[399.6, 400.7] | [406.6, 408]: 0.105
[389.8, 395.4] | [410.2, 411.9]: 0.094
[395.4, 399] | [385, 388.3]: 0.071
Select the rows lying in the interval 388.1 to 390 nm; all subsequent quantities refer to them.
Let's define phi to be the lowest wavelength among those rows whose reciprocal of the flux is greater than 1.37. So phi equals 388.239 nm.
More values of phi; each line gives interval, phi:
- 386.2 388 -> 386.990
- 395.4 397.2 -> 396.186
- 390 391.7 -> 390.570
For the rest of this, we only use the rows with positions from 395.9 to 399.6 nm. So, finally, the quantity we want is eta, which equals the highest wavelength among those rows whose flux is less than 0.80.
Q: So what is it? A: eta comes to 397.465 nm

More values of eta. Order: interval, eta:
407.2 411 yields 410.109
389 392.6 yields 392.554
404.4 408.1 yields 404.668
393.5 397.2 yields 397.099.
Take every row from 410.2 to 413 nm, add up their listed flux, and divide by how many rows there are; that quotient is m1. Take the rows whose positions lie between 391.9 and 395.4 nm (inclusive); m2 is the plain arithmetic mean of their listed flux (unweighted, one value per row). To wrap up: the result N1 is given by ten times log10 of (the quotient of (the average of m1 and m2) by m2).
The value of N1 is 1.8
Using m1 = 1.2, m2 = 0.59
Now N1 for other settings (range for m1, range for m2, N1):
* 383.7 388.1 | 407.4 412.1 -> -1.0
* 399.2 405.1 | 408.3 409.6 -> -0.2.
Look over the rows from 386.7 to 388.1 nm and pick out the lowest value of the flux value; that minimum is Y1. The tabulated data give 0.534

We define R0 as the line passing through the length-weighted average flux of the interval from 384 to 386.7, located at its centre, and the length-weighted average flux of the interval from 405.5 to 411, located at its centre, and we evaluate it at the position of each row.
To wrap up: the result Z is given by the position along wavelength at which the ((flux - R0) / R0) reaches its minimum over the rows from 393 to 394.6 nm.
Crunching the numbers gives 393.278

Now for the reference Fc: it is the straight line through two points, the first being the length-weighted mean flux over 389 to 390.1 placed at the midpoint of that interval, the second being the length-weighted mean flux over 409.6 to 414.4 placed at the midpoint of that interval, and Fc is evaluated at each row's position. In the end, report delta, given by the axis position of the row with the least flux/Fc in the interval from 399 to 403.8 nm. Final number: 403.180 nm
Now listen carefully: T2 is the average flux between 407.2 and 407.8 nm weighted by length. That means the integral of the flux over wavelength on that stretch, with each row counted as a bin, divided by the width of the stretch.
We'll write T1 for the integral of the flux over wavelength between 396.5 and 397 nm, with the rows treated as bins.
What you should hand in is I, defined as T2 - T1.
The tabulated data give 0.93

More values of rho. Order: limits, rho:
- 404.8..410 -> 0.111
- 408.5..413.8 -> 0.121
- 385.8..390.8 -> 0.123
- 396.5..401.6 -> 0.283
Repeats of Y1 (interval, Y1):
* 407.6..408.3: 0.967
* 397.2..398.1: 0.44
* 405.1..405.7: 1.06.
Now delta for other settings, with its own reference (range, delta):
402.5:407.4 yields 404.482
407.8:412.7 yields 410.109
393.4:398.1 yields 396.734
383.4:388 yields 383.795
